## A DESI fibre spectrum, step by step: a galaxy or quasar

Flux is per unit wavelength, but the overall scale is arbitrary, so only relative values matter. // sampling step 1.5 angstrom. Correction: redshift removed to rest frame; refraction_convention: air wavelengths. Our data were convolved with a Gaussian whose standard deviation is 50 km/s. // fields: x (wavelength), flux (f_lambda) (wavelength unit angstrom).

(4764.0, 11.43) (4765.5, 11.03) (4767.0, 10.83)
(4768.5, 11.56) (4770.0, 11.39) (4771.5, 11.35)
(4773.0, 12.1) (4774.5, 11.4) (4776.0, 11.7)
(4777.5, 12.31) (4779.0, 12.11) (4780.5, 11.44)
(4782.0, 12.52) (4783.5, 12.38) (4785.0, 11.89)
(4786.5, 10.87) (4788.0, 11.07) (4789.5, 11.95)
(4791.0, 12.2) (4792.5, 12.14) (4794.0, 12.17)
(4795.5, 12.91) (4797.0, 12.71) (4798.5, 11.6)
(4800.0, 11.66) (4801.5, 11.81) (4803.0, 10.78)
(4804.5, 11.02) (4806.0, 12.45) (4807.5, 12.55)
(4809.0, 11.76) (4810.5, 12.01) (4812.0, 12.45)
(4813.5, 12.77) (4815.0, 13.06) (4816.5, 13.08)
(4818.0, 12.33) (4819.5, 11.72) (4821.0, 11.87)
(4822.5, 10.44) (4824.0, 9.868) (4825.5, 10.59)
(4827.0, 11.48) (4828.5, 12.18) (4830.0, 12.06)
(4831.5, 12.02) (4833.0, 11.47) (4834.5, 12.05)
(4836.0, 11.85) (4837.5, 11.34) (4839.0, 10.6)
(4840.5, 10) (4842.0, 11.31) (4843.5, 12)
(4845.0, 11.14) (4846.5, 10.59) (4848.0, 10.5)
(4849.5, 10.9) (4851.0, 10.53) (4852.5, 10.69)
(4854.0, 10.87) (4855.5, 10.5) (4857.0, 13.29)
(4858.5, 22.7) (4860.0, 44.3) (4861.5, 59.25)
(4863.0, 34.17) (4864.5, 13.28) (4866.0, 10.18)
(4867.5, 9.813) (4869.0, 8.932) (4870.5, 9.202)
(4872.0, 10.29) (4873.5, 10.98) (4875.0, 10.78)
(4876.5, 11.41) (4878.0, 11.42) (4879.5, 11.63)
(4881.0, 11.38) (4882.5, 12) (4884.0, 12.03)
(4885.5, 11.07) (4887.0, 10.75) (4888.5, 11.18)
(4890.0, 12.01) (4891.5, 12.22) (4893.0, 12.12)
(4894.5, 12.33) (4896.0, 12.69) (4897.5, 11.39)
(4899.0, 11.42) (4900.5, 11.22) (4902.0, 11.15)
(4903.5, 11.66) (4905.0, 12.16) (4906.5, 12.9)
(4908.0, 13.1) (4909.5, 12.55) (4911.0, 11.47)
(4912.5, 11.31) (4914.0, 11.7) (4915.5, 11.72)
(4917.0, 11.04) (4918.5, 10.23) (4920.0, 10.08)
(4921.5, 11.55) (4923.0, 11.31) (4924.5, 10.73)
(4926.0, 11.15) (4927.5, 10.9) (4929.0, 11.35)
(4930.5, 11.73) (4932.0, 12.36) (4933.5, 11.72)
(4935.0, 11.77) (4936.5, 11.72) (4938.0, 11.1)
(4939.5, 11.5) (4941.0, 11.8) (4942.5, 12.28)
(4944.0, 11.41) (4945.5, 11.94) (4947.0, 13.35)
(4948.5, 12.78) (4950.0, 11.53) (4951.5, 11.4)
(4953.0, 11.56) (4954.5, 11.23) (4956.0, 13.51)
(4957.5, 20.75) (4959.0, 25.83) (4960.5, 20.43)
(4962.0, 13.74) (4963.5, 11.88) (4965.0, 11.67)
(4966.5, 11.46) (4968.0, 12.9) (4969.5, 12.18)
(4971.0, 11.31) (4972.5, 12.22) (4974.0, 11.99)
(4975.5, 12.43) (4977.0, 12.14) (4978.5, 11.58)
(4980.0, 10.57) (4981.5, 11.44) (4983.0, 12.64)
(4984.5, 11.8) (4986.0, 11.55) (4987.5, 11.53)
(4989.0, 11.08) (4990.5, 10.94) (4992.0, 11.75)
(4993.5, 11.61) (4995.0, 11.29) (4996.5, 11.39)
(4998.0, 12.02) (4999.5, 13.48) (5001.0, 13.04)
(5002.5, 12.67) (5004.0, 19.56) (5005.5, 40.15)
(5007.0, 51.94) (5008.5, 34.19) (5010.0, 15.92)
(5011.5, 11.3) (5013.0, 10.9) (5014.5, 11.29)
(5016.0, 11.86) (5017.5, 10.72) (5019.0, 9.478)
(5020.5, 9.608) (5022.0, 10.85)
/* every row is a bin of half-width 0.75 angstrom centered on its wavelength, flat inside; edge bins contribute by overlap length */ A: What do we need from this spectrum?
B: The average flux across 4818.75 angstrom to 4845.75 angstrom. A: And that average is 11.3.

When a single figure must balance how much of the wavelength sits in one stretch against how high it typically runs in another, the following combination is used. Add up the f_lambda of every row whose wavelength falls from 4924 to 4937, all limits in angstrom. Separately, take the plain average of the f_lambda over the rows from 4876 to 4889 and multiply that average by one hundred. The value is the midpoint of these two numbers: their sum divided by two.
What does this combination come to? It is 623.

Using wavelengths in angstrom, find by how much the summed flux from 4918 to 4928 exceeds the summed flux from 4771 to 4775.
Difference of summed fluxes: 41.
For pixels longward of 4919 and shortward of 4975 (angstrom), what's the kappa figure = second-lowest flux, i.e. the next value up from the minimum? 10.73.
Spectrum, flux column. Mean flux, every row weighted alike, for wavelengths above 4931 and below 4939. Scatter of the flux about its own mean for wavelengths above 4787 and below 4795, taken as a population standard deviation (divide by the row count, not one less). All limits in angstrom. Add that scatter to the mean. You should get 12.2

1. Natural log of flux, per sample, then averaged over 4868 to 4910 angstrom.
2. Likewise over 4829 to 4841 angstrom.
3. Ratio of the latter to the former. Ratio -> 1.00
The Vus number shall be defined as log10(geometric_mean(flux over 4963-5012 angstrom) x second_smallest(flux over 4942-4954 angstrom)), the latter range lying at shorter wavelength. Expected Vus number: 2.19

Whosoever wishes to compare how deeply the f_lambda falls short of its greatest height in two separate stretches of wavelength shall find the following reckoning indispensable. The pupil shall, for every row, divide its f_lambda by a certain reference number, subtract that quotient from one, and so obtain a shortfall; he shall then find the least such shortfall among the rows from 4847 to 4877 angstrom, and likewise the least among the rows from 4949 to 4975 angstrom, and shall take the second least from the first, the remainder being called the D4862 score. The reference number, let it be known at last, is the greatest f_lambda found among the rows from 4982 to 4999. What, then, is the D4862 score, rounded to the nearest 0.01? -2.64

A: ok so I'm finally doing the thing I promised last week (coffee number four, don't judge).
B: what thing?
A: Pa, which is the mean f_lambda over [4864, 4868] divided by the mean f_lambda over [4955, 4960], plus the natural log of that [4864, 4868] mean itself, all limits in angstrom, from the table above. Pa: 2.96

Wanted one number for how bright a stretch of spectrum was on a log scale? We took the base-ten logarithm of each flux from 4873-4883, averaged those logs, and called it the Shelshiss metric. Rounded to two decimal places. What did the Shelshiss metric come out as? 1.06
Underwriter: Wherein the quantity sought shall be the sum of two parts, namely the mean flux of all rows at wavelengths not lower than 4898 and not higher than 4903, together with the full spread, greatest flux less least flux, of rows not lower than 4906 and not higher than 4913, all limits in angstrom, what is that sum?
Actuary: 13.1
